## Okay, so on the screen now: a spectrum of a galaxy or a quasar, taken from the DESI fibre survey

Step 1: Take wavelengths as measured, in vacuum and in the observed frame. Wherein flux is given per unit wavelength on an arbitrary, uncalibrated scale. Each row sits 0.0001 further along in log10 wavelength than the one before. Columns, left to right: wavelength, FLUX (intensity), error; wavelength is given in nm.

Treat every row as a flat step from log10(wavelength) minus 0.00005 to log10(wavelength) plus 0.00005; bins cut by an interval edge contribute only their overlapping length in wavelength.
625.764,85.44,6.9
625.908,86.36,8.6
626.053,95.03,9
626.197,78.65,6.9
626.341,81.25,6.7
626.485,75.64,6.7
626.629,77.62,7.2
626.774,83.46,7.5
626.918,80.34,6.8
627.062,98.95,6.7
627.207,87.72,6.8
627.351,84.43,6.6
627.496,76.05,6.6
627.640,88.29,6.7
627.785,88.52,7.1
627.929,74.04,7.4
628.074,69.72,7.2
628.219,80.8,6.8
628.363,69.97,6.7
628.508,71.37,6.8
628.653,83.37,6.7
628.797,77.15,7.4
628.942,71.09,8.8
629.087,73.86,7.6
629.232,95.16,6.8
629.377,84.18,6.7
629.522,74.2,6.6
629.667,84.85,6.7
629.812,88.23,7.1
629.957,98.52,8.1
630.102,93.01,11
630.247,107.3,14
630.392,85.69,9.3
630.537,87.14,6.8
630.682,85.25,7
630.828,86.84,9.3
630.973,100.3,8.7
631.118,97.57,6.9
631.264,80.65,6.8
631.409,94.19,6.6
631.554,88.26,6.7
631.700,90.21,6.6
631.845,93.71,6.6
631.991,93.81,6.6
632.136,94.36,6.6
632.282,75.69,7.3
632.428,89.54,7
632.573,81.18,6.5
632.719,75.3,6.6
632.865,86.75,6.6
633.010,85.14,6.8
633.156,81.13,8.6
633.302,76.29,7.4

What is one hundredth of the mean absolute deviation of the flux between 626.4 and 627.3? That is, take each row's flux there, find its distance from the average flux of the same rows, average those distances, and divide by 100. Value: 0.063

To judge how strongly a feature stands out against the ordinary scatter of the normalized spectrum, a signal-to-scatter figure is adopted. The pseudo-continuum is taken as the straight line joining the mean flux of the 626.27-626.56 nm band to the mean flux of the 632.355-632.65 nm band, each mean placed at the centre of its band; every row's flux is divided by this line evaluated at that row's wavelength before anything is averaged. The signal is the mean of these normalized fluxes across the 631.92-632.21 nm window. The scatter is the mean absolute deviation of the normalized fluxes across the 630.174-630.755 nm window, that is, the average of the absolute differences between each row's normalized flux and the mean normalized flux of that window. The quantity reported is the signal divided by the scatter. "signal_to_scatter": 11.3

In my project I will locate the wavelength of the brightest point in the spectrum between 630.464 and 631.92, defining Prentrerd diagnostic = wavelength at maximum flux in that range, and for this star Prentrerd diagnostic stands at 630.973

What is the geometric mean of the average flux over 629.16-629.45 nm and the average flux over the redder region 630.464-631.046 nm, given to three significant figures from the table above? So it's 89.8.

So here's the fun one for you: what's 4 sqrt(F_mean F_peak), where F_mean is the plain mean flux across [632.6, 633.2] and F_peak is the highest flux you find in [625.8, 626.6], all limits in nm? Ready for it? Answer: 353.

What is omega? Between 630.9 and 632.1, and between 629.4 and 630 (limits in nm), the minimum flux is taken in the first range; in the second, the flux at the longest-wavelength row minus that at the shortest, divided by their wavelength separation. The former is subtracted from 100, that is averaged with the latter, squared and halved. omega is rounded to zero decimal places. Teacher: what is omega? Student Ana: 708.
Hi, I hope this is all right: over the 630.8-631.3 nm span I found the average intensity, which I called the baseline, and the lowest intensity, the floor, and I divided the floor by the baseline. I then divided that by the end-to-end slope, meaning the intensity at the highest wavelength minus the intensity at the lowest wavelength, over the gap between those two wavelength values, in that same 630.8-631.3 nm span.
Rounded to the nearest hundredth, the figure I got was -0.06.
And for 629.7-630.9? -0.68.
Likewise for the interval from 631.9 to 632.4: -0.01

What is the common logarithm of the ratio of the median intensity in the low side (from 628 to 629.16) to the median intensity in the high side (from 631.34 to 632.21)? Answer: -0.111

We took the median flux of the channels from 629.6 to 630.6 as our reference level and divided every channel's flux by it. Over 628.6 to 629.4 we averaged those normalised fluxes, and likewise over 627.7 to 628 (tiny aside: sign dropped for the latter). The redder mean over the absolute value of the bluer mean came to 0.99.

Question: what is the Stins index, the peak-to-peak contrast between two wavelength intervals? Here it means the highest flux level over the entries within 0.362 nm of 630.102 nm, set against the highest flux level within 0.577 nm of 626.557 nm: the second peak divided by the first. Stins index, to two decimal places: 0.92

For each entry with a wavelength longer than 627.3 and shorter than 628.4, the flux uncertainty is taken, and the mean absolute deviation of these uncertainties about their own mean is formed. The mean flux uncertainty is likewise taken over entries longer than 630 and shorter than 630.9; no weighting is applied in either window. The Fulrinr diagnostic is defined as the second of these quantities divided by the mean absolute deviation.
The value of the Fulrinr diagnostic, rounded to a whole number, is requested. 37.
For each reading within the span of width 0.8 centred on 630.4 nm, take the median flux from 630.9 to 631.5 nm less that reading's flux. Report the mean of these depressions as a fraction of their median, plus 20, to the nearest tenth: 20.5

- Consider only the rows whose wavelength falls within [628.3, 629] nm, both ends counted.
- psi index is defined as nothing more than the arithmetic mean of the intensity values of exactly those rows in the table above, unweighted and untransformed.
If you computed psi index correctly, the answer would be 75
